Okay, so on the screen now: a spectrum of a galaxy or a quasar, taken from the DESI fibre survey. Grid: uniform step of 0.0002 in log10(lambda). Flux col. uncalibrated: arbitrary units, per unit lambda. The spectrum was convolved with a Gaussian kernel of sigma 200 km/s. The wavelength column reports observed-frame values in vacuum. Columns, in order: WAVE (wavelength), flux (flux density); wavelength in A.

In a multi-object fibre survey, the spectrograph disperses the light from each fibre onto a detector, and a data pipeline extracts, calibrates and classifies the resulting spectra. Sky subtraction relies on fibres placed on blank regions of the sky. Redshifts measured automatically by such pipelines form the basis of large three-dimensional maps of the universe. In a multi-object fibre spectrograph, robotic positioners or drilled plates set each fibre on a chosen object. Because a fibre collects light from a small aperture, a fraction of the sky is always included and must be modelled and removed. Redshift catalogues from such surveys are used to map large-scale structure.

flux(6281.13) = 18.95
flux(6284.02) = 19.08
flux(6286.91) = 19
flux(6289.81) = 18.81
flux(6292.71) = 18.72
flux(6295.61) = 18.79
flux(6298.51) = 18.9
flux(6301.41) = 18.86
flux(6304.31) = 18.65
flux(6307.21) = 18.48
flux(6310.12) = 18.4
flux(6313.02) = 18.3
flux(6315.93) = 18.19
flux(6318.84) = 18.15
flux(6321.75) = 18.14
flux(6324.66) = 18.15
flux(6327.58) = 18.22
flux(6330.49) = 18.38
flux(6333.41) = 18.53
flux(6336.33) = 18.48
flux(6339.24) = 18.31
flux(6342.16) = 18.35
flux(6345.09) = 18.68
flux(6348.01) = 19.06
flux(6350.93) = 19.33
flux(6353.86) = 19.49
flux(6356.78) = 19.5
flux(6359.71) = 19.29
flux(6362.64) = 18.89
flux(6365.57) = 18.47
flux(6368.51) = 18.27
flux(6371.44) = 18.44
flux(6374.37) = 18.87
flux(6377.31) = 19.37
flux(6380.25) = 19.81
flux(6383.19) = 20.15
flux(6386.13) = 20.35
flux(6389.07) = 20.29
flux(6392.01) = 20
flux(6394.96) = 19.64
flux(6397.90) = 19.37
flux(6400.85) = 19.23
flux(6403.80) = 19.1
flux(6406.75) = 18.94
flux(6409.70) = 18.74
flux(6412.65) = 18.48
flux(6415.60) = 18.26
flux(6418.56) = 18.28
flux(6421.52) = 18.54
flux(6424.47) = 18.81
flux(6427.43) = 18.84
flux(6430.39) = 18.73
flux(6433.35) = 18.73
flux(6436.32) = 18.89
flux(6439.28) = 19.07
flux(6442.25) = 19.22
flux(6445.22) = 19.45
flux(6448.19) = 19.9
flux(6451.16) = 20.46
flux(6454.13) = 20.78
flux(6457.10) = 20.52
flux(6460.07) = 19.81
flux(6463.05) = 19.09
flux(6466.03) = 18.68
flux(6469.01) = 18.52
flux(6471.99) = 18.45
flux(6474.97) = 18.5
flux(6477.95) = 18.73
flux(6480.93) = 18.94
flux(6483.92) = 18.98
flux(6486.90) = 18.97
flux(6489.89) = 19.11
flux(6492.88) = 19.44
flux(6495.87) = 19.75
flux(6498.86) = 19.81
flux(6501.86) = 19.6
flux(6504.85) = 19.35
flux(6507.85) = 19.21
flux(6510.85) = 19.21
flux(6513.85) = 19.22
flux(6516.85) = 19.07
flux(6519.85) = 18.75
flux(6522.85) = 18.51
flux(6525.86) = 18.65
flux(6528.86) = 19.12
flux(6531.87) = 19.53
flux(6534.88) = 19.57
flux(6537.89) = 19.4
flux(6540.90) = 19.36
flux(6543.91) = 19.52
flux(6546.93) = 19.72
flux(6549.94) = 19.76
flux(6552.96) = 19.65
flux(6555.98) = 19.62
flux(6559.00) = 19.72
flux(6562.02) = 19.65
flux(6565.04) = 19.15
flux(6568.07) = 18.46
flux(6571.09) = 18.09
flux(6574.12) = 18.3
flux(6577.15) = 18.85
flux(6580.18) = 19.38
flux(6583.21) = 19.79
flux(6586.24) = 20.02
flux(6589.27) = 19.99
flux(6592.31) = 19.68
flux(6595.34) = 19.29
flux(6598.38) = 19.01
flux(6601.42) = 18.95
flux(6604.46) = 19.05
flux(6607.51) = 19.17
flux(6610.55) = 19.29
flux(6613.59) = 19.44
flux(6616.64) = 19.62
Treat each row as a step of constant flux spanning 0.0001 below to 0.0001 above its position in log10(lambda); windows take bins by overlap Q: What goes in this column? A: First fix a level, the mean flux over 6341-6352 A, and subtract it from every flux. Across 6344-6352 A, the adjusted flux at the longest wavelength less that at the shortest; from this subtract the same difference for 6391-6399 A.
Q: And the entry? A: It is 1.3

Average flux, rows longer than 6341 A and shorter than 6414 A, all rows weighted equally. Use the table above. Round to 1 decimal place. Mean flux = 19.2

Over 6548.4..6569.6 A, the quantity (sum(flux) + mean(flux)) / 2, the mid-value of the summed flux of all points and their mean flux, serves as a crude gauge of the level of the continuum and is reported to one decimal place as 77.7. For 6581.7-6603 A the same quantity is 78.1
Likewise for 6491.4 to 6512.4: 77.9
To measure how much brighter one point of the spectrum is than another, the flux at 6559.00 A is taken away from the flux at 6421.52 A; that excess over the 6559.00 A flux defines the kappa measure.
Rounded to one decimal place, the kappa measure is -1.2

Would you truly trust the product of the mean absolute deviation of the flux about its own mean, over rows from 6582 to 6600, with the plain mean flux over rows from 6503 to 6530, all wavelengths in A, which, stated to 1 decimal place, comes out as 6.1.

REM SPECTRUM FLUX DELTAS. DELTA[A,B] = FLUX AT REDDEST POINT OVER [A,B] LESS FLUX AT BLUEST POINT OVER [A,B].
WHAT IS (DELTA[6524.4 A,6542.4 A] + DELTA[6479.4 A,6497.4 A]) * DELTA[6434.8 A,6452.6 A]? 2.39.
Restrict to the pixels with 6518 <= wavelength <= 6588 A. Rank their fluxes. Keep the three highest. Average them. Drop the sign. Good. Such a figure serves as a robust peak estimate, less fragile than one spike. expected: 19.9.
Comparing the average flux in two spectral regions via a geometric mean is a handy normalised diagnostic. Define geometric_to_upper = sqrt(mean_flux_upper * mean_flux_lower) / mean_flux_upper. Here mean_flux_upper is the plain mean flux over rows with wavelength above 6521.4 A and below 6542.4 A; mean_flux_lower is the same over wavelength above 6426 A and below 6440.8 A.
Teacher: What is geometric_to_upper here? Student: 0.99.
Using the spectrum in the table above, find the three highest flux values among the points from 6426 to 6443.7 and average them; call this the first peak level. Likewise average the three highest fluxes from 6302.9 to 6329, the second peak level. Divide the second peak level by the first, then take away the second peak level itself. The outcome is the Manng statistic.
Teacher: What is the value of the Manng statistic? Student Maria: -17.5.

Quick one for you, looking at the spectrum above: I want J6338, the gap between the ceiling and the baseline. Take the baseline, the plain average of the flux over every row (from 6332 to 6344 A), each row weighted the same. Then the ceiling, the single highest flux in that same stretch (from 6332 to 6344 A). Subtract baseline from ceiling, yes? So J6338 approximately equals 0.11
